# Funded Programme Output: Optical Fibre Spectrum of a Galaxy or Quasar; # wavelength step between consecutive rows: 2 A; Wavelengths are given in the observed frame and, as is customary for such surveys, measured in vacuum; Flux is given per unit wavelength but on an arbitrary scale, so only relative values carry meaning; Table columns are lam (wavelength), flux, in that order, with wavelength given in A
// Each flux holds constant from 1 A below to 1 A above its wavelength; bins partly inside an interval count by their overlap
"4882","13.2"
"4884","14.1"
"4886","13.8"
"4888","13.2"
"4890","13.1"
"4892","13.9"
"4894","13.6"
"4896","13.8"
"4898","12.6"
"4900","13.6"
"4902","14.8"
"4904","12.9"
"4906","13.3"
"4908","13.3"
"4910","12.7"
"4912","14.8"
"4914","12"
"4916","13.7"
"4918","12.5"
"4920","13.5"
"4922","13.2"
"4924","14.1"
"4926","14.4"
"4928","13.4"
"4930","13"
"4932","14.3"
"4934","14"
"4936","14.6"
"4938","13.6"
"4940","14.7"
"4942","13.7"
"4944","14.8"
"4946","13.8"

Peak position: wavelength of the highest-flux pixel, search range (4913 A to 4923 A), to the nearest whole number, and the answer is 4916 A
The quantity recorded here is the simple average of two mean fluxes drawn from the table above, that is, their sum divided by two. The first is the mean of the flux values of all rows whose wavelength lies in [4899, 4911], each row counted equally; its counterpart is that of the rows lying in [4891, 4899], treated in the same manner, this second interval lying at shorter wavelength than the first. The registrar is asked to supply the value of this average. 13.5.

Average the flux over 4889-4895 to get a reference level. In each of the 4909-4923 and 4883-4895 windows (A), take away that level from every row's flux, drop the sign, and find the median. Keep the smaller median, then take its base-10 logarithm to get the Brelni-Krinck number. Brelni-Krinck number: -0.5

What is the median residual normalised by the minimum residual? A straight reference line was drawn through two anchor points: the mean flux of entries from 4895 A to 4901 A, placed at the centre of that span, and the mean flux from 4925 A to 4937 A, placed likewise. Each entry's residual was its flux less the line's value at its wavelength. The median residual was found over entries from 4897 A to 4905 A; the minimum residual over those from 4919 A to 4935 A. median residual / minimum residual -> 0.2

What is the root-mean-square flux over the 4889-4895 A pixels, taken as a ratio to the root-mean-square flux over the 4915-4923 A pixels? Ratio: 1.02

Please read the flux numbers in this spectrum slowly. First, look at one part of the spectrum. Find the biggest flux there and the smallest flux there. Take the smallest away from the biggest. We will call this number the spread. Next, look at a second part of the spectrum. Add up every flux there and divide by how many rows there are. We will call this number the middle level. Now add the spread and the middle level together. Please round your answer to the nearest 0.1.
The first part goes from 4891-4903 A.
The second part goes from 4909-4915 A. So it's 15.4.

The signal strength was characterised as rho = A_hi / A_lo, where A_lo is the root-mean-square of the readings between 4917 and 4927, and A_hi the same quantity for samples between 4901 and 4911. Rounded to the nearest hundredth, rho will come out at 0.99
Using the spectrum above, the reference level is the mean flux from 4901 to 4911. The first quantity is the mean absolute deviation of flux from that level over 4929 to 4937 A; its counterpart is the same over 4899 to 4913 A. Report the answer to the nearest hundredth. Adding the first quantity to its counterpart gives 1.40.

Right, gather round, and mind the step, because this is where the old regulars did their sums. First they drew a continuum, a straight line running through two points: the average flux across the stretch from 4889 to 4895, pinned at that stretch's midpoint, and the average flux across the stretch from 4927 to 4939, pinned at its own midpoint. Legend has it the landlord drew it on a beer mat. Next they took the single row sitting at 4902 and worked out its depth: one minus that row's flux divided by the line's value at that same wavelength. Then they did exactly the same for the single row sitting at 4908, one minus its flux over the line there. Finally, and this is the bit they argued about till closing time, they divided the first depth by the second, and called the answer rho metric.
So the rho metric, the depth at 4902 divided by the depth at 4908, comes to -3.5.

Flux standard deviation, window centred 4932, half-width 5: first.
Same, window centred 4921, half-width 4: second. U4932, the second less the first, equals 0.0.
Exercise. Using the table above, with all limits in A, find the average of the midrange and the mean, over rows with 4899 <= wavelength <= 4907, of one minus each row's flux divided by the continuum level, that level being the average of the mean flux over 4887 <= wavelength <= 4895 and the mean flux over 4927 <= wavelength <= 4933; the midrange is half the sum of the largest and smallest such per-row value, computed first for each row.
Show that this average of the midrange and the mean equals -0.018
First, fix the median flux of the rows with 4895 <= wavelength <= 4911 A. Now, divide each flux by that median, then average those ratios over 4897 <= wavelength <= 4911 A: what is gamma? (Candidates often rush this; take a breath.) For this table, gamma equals 1.00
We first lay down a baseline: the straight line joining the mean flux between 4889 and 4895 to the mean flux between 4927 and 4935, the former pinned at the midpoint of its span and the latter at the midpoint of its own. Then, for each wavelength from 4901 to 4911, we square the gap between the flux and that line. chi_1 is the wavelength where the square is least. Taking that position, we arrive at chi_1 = 4906 A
